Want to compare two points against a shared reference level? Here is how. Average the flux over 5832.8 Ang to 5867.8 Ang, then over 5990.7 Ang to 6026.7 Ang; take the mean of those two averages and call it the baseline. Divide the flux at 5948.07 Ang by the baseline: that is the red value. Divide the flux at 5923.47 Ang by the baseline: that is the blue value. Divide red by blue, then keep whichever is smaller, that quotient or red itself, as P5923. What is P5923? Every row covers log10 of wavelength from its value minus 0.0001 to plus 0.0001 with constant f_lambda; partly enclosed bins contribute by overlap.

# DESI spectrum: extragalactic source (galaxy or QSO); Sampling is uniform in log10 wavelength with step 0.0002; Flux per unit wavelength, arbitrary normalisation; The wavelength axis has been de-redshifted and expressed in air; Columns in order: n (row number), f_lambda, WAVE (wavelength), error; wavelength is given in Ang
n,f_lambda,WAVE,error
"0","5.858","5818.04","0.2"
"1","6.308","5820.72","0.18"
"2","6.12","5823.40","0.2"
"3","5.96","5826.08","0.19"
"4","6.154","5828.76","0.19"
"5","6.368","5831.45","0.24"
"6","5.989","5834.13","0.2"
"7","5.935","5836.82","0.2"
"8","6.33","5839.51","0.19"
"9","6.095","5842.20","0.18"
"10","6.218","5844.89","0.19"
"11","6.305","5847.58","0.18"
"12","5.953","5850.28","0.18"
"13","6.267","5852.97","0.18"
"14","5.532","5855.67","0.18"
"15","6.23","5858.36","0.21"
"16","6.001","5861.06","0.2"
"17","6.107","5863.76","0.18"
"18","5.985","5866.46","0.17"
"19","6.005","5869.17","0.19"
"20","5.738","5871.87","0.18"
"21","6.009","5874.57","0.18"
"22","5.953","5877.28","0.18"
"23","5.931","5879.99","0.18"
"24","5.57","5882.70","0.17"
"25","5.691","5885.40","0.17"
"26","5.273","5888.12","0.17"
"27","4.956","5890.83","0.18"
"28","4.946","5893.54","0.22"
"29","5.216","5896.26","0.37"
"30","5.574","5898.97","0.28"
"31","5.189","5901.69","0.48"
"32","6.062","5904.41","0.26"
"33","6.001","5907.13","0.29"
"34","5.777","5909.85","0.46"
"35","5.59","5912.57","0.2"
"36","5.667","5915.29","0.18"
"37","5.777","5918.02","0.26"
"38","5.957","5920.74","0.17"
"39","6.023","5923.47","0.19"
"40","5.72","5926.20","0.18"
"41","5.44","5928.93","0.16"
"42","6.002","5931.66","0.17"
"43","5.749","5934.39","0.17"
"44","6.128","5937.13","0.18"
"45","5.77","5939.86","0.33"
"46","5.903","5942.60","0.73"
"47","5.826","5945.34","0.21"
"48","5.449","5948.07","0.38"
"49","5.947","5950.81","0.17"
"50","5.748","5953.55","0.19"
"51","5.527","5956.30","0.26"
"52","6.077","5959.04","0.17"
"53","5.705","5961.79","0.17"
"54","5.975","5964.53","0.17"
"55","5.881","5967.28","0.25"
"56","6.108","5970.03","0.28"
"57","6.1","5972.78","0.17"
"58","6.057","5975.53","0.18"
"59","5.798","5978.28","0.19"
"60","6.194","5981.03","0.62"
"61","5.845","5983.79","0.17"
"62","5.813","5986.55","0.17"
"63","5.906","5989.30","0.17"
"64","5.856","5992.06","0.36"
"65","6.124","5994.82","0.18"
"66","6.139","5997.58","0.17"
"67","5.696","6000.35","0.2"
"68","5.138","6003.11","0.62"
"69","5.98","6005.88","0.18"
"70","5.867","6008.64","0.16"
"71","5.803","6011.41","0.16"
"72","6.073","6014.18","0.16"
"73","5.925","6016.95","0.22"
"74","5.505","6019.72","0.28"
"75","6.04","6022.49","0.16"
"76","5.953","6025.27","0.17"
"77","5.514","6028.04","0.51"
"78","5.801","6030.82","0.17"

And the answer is 0.90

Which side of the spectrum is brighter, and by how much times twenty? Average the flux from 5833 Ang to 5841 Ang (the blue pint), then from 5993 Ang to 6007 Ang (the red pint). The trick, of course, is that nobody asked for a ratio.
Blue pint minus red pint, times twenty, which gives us 5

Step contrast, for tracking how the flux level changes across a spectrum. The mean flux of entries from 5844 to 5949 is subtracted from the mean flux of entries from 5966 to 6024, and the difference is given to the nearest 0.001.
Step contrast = 0.116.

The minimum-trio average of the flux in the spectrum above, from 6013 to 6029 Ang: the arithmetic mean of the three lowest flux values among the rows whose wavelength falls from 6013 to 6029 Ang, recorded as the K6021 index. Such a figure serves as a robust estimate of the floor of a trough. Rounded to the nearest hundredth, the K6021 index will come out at 5.65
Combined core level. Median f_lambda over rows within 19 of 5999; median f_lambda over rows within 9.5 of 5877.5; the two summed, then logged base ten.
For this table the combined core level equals 1.07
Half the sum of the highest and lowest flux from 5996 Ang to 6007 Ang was 5.64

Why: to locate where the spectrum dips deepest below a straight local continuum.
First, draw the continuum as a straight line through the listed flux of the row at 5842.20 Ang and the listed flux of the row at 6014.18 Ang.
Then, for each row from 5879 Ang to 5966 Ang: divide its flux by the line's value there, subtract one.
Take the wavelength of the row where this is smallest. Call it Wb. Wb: 5893.54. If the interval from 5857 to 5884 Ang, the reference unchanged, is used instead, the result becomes 5882.70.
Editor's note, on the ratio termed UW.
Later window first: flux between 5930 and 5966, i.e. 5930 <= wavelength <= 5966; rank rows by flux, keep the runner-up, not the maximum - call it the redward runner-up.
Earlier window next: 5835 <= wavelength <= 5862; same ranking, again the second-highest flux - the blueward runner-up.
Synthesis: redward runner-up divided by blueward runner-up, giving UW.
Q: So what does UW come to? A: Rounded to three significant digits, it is 0.964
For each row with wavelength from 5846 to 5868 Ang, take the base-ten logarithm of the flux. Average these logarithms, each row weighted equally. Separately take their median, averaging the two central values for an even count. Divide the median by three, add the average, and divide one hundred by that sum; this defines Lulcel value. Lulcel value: 96.0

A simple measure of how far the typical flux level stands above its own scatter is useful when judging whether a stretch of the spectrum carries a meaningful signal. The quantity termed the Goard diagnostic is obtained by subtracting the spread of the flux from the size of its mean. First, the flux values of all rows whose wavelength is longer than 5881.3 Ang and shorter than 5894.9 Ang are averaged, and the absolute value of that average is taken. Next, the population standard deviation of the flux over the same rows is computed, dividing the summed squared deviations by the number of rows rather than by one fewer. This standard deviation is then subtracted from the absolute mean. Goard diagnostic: 4.98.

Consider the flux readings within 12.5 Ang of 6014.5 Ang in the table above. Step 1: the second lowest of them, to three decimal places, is 5.505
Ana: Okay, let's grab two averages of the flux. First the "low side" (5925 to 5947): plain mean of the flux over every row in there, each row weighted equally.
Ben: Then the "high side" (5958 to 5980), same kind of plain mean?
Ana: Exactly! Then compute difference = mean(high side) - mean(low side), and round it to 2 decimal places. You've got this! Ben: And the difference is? 0.15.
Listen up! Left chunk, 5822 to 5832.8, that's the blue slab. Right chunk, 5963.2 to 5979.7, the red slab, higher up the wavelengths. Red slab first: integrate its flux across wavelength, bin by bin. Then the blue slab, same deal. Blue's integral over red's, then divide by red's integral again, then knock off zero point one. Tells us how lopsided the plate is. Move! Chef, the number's -0.093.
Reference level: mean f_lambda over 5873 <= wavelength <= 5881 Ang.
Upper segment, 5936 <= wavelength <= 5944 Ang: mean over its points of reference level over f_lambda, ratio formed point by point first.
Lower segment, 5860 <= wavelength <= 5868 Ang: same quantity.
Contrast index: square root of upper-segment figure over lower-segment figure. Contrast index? 1.01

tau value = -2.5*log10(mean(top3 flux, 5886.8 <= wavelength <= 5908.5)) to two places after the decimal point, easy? -1.92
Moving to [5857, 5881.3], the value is -1.97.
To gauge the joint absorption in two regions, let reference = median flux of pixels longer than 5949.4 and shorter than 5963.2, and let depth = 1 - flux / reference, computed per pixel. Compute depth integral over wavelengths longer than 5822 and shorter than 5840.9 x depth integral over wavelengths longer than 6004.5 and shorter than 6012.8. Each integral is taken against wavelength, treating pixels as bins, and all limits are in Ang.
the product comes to 0.2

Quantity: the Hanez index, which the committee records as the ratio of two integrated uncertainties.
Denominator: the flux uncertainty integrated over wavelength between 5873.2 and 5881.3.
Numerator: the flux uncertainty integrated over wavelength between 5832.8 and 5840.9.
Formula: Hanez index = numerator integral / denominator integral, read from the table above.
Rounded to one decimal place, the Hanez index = 1.1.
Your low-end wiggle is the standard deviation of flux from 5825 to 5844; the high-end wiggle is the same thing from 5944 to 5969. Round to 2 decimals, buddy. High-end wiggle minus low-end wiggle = 0.03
